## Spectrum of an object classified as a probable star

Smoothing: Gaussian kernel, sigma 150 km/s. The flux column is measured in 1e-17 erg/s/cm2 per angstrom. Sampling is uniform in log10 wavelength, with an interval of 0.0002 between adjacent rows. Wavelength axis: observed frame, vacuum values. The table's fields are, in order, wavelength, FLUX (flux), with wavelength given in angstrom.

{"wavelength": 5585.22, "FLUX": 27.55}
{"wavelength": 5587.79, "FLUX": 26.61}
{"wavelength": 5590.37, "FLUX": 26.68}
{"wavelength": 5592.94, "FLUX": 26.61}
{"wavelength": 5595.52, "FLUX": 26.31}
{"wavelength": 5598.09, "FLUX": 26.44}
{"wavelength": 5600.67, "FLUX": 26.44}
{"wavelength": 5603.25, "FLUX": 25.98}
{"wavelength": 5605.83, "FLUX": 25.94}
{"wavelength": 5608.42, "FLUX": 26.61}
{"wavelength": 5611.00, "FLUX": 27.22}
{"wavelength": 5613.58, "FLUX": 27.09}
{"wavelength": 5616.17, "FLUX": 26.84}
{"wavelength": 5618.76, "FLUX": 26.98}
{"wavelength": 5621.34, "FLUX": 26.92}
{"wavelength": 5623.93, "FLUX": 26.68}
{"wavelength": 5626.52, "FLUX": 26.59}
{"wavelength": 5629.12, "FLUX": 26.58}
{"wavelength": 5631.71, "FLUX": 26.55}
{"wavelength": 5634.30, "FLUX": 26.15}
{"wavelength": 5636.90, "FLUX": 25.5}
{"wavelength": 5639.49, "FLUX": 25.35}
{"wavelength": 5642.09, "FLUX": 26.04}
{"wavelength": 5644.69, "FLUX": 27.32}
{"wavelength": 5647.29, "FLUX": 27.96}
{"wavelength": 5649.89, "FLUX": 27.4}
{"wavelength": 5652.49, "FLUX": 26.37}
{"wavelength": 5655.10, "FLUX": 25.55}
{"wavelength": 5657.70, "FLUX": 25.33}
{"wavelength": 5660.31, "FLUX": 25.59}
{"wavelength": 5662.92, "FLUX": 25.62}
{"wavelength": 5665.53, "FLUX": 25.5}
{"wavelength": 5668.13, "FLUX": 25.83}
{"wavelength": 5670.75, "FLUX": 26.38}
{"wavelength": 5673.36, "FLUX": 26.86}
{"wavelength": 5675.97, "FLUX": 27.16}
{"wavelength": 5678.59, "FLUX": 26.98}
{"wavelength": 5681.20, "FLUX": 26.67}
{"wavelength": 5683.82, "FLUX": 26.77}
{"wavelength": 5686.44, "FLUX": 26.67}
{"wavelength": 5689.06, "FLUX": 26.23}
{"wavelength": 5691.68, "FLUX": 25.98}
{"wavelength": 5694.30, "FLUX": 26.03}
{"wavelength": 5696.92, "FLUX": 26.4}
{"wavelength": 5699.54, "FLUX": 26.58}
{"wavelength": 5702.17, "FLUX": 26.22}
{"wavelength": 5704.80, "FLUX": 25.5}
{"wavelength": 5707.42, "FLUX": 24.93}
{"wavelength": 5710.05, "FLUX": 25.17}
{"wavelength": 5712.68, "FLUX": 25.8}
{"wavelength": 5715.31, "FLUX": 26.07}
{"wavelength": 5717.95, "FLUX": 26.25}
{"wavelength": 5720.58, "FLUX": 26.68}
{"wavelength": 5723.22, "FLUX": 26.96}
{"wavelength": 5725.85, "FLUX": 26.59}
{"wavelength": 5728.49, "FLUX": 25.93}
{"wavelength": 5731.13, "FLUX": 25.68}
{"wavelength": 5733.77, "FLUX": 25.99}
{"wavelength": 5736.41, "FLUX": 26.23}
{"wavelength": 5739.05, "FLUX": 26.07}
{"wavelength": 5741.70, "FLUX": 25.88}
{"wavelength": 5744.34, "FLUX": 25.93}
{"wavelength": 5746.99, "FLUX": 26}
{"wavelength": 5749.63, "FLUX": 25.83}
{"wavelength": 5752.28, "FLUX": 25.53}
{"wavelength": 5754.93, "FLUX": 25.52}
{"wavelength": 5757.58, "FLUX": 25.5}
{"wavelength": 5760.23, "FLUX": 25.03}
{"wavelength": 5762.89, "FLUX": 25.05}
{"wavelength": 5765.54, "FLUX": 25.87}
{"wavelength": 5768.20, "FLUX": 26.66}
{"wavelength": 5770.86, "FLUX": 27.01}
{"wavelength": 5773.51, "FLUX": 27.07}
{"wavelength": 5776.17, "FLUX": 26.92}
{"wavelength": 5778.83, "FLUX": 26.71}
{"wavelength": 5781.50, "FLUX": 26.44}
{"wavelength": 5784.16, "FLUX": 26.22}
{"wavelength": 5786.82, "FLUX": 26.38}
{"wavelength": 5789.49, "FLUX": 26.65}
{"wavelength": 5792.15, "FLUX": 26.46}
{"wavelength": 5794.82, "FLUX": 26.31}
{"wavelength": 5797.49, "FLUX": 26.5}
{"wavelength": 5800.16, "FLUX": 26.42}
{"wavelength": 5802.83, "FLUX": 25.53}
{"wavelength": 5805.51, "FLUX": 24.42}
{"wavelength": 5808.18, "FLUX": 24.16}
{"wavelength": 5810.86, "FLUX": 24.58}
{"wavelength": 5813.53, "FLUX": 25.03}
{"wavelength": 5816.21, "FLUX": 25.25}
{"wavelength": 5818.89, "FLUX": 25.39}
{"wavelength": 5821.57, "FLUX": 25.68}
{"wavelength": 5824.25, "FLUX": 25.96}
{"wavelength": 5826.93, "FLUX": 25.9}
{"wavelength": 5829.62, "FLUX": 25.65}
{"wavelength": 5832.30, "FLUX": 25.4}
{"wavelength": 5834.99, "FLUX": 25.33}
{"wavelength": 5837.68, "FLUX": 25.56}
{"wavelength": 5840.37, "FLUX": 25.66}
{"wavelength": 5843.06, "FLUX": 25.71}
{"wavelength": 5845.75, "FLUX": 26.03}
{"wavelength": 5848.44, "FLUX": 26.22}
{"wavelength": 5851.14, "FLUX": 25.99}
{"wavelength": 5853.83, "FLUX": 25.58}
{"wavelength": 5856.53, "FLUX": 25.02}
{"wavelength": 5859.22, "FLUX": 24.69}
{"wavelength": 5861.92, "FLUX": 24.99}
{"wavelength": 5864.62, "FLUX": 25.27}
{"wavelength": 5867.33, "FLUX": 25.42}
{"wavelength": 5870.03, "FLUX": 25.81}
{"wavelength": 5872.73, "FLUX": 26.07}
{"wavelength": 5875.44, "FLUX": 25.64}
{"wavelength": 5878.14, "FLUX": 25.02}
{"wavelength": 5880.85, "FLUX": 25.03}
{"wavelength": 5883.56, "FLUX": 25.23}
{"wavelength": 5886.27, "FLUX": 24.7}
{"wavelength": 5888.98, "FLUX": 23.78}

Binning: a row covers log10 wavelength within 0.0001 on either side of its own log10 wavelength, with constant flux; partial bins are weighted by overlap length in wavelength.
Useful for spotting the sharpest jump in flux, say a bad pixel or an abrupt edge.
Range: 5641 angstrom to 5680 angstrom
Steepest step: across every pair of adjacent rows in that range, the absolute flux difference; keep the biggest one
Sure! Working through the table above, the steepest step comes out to 1.3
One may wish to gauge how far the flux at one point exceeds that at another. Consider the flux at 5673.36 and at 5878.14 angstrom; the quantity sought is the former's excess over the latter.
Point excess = 1.8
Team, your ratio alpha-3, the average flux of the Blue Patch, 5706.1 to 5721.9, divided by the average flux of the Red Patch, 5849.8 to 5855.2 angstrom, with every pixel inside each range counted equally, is 1.00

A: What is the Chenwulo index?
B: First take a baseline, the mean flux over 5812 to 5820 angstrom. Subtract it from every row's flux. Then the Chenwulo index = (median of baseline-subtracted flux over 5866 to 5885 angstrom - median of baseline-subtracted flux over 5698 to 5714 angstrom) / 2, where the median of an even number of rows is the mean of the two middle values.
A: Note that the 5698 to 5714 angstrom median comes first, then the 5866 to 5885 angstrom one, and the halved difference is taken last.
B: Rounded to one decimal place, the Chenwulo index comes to -0.1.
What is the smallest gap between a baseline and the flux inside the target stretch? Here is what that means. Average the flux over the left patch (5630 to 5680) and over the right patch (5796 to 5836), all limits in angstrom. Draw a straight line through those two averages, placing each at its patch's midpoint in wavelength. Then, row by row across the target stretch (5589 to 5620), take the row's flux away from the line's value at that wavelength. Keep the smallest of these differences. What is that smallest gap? -0.69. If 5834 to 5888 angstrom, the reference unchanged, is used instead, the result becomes -0.98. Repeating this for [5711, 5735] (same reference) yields -1.04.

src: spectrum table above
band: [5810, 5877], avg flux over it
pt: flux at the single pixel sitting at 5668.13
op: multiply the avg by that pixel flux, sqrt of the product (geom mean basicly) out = 25.7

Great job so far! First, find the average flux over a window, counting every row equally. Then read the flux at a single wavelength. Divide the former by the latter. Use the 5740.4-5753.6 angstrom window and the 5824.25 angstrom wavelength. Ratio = 1.00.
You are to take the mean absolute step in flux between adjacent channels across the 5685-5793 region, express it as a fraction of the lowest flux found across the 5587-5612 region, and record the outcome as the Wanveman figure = 0.0113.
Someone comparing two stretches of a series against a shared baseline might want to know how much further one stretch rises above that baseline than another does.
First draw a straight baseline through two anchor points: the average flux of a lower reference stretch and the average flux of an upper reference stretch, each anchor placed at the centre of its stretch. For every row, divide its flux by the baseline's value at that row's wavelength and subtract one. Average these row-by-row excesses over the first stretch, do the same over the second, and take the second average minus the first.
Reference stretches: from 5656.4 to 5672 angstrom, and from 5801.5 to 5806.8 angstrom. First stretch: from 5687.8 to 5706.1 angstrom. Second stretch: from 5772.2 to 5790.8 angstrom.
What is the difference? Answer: 0.038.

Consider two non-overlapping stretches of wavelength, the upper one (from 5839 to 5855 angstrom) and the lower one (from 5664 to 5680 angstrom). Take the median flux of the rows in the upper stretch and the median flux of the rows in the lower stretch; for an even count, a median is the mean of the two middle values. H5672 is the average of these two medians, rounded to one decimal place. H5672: 26.2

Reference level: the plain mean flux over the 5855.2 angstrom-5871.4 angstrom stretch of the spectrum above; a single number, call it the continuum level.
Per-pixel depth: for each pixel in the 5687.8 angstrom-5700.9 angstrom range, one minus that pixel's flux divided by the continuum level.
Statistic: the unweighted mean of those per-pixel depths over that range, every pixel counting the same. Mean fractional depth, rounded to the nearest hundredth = -0.04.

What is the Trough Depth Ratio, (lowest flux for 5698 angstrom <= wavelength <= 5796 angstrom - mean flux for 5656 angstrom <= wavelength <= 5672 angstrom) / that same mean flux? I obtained -0.03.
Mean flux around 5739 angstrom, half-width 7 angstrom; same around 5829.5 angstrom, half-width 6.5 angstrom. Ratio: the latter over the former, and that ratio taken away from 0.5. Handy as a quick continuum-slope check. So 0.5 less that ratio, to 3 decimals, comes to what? -0.486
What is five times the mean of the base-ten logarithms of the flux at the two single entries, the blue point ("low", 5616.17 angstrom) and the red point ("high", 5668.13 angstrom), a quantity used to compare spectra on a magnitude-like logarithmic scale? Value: 7.102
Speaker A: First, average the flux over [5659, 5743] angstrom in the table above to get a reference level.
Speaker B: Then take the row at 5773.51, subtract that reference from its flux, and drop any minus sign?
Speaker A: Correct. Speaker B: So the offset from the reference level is 0.9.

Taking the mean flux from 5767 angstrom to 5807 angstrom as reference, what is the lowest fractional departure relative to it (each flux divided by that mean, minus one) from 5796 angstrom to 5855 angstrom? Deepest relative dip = -0.084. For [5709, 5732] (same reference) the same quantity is -0.046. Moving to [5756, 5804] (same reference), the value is -0.051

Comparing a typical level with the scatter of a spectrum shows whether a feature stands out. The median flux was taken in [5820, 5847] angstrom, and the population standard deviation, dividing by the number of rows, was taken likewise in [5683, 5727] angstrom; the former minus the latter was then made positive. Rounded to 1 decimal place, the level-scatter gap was 25.1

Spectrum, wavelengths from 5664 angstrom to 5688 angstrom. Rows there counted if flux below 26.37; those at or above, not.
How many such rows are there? 2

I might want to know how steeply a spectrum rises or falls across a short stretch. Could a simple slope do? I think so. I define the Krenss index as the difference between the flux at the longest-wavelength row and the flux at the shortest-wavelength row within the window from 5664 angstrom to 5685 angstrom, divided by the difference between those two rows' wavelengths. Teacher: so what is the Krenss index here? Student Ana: 0.07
